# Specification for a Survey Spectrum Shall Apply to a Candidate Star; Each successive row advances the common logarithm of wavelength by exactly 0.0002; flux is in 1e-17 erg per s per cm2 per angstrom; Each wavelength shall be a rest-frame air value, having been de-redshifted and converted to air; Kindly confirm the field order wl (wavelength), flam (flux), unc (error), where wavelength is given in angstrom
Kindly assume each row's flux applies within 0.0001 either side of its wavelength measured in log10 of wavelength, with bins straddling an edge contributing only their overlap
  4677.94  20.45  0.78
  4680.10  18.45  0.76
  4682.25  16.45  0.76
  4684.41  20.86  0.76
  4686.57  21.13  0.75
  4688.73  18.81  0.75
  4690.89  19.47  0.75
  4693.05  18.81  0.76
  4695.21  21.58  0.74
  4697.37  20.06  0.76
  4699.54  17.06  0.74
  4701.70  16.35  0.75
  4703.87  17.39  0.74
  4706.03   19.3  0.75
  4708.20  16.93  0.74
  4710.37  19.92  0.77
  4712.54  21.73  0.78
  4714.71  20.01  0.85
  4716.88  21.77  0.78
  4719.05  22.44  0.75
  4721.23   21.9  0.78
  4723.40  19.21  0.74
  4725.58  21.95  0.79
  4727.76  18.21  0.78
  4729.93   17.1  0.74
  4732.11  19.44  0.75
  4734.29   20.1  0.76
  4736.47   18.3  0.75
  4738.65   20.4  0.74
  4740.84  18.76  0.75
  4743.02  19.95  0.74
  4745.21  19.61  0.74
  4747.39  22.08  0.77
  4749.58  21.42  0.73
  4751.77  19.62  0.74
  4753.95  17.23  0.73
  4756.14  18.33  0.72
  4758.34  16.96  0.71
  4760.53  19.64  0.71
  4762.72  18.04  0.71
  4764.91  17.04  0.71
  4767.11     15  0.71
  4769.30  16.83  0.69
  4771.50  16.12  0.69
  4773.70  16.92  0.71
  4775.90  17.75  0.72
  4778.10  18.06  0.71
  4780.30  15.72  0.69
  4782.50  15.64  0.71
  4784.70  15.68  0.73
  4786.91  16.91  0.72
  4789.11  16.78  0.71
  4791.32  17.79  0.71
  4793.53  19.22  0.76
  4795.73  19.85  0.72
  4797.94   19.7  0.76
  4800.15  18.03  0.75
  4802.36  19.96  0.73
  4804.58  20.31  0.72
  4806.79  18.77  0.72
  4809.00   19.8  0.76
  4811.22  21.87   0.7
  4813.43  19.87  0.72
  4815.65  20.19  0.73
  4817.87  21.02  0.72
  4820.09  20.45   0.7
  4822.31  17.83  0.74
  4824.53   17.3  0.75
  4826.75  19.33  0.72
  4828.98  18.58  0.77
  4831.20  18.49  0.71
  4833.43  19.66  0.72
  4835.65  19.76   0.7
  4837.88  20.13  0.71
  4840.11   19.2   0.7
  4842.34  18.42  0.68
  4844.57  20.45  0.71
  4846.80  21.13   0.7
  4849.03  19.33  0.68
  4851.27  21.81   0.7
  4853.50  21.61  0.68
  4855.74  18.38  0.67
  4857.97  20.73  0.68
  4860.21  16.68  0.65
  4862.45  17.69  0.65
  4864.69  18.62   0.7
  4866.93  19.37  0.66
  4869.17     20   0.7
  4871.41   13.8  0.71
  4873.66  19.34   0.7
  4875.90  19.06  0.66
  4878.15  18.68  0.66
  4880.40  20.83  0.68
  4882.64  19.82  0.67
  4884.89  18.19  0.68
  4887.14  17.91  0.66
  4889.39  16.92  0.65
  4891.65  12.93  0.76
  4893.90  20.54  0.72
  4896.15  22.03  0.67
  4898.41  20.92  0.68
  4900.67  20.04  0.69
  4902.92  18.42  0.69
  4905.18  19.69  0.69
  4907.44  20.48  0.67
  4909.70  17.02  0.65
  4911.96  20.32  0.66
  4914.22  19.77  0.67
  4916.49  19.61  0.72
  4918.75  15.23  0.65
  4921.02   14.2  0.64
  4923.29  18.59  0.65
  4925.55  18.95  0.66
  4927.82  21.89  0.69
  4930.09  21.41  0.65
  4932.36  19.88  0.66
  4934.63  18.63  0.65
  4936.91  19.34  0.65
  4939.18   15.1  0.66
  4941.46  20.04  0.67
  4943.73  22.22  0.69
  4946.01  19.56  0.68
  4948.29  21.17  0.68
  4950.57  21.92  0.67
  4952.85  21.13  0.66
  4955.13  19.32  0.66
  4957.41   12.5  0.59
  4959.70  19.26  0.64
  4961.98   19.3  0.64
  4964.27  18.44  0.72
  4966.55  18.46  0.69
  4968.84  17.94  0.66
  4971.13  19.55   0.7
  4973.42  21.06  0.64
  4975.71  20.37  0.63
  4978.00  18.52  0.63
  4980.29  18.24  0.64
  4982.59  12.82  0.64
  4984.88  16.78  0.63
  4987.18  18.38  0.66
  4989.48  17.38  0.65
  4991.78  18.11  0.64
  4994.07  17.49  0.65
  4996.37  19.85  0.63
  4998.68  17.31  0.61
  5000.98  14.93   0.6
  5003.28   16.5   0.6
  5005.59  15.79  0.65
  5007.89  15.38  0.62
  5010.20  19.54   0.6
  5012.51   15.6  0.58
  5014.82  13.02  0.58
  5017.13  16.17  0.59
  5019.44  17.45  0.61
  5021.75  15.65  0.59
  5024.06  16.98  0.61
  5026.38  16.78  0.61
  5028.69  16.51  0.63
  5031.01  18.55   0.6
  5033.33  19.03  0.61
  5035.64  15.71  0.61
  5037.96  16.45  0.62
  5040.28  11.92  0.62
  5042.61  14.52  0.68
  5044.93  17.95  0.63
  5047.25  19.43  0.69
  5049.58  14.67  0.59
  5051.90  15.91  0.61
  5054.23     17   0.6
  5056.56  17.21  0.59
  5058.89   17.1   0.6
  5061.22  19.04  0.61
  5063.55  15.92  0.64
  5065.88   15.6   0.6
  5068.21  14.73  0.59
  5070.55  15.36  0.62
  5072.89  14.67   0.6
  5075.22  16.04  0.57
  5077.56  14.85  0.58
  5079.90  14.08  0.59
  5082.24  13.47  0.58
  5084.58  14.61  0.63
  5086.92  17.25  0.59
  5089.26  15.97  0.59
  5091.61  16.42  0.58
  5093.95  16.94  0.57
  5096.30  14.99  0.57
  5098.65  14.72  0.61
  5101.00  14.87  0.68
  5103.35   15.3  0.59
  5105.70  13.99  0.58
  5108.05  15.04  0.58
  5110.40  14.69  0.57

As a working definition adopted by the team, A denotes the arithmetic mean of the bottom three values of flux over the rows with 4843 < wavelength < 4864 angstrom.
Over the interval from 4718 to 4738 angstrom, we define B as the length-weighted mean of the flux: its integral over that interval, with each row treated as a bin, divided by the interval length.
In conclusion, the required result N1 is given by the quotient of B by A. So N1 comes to 1.13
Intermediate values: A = 17.6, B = 19.9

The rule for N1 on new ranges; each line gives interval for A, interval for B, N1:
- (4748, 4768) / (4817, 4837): 1.17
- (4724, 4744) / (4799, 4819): 1.12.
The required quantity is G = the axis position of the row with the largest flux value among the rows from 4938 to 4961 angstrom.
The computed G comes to 4943.73 angstrom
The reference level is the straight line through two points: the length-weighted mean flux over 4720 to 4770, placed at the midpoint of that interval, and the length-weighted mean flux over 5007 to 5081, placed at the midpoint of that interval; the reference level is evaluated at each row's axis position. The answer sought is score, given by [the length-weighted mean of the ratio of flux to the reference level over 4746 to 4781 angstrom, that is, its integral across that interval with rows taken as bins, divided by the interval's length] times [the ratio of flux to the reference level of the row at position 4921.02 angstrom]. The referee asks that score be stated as 0.78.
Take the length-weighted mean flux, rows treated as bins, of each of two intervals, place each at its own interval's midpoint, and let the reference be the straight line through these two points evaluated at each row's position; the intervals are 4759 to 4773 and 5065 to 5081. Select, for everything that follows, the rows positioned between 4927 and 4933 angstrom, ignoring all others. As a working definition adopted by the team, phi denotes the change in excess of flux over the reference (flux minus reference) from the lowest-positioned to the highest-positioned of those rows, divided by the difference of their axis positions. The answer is -0.44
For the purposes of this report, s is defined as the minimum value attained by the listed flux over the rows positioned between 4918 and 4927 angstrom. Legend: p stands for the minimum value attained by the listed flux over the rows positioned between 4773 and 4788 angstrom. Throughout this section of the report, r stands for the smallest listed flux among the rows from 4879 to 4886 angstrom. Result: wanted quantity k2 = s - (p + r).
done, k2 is -20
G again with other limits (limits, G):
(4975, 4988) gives 4975.71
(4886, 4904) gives 4896.15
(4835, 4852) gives 4851.27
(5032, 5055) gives 5047.25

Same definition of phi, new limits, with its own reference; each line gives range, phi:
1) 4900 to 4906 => -0.07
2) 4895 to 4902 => -0.43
